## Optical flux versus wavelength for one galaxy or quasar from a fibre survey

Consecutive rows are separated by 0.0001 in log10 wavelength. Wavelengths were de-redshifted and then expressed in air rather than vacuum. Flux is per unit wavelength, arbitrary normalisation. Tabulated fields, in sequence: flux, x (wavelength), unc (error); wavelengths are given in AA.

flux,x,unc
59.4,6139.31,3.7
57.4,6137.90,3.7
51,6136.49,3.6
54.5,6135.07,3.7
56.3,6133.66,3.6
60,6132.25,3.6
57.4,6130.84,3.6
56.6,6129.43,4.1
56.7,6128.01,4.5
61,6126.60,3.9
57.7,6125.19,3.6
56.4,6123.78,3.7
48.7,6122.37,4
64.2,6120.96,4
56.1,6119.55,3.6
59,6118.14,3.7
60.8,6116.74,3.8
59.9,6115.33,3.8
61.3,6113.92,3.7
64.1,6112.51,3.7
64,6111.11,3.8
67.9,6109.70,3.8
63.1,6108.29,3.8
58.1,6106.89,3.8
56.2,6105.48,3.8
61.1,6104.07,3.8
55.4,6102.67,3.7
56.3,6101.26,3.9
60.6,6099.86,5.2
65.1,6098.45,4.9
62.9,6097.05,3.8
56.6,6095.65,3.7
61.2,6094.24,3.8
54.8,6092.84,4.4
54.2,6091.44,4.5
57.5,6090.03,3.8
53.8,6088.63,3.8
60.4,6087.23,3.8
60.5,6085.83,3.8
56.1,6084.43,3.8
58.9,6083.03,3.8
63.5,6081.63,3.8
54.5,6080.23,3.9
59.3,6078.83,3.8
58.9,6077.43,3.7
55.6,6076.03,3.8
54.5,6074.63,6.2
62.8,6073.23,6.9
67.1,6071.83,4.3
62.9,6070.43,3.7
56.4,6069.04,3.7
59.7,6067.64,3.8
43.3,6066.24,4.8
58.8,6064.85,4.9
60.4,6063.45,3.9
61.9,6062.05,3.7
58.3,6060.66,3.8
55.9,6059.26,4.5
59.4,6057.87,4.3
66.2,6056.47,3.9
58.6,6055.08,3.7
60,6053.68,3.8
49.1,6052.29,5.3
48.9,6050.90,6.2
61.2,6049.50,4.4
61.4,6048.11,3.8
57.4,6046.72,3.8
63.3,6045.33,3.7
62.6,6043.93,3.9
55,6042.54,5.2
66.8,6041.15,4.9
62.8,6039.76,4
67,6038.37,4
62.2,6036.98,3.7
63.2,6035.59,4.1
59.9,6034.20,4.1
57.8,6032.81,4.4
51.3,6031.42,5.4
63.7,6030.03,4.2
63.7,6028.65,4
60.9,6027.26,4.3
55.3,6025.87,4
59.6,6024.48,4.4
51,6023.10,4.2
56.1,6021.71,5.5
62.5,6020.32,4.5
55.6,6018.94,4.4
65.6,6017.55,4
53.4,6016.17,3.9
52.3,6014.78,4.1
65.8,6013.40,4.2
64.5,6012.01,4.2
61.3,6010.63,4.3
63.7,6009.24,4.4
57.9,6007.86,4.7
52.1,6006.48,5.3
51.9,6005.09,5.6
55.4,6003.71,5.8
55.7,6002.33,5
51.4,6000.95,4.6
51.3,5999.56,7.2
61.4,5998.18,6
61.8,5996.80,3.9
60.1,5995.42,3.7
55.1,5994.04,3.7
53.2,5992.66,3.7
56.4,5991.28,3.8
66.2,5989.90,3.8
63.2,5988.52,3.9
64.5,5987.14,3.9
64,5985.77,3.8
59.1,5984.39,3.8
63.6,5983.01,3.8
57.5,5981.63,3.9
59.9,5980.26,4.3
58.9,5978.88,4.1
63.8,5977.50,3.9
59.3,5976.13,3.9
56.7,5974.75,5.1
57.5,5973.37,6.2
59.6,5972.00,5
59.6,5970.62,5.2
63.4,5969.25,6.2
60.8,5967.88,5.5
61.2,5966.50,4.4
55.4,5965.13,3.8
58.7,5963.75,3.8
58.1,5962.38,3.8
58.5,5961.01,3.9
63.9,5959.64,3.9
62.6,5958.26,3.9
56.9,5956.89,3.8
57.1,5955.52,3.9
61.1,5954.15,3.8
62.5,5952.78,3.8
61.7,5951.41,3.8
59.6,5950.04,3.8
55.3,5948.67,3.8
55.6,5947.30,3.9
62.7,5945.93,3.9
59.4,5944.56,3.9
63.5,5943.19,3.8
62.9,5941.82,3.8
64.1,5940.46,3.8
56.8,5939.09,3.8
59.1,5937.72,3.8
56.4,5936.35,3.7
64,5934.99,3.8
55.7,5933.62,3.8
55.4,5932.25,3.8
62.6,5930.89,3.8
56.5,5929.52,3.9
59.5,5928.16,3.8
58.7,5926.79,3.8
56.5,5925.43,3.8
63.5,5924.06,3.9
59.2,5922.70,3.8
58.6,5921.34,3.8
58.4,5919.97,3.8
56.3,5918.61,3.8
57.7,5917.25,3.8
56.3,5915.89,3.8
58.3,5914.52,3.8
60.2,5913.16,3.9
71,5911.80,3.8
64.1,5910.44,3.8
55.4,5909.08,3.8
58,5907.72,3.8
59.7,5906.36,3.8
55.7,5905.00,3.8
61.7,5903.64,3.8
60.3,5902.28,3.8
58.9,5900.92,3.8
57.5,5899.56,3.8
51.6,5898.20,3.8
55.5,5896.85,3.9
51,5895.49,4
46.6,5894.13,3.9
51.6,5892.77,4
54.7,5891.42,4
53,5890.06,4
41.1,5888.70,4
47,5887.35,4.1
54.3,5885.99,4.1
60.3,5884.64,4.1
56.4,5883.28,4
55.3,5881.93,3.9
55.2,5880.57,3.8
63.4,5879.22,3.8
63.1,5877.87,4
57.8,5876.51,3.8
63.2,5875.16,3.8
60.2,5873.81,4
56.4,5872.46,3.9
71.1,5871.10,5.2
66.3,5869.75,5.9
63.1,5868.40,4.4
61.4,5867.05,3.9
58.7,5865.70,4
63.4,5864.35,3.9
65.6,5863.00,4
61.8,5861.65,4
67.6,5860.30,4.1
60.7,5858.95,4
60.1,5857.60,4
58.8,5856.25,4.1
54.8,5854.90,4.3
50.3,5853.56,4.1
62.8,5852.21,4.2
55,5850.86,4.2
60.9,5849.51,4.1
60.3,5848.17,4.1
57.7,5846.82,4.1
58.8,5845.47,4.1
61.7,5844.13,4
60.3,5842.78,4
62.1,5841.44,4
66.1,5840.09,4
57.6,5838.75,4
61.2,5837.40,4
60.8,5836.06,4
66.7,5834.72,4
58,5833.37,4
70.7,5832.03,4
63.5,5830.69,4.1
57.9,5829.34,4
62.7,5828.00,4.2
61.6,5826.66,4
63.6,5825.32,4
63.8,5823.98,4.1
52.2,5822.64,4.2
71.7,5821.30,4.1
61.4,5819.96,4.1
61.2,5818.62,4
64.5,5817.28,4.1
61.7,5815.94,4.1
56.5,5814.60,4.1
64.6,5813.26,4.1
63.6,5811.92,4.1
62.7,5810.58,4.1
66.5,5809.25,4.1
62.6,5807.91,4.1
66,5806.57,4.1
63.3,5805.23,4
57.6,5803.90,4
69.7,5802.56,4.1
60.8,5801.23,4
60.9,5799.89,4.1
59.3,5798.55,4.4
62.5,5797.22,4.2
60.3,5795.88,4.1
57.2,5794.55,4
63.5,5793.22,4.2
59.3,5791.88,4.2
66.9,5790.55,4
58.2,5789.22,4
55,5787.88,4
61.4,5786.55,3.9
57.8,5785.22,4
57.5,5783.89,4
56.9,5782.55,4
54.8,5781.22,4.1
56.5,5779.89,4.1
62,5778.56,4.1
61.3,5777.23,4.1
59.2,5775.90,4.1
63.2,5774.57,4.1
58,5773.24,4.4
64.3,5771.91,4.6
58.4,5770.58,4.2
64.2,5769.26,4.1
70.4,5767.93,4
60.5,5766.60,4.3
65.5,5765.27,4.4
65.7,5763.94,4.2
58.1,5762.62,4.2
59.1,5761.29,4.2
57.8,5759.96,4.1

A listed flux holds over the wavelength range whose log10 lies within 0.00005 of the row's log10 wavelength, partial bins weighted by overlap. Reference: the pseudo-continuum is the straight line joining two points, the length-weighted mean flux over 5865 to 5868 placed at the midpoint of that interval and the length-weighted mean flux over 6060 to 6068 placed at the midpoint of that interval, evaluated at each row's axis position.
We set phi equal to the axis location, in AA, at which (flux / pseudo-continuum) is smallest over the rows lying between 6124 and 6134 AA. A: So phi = 6133.66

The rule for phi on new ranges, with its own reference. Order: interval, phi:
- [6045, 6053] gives 6050.90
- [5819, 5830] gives 5822.64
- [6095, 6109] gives 6102.67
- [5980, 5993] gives 5992.66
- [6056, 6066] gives 6059.26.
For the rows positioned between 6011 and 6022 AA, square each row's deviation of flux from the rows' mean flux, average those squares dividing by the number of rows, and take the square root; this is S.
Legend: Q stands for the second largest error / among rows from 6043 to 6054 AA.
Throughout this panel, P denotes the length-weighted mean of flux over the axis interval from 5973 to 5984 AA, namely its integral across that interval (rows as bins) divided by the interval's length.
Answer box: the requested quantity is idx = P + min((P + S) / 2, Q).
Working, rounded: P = 59.7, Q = 5.30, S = 5.3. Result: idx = 65.0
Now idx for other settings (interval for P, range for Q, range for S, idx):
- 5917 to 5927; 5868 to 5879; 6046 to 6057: 63.9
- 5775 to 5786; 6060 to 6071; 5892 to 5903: 63.2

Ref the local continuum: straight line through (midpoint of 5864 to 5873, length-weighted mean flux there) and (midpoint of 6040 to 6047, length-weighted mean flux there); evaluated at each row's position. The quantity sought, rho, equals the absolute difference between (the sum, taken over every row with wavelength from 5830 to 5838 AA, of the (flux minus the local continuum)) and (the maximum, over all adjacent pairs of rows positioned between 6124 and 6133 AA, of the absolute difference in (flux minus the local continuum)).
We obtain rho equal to 3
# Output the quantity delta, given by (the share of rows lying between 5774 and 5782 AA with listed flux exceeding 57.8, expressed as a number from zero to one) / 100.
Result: 0.0067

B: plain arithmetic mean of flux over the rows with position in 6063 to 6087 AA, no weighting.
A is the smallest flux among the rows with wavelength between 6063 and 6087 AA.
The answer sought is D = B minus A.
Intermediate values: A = 43.3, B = 58.4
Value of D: 15.1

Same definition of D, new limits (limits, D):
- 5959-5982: 4.2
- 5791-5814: 5.2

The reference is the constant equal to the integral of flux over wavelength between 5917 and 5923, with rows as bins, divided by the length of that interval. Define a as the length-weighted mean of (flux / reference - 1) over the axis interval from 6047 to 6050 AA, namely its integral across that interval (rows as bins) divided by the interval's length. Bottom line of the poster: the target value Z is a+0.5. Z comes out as 0.548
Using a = 0.048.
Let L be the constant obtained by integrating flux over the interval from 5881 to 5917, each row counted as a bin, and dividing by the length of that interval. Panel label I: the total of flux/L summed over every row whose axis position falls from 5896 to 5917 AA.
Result 15.8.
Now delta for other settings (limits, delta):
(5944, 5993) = 0.0072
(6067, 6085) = 0.0062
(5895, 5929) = 0.0060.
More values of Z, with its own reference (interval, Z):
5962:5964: 0.506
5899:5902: 0.508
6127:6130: 0.484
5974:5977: 0.506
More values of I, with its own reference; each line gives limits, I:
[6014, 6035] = 15.5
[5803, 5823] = 16.7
